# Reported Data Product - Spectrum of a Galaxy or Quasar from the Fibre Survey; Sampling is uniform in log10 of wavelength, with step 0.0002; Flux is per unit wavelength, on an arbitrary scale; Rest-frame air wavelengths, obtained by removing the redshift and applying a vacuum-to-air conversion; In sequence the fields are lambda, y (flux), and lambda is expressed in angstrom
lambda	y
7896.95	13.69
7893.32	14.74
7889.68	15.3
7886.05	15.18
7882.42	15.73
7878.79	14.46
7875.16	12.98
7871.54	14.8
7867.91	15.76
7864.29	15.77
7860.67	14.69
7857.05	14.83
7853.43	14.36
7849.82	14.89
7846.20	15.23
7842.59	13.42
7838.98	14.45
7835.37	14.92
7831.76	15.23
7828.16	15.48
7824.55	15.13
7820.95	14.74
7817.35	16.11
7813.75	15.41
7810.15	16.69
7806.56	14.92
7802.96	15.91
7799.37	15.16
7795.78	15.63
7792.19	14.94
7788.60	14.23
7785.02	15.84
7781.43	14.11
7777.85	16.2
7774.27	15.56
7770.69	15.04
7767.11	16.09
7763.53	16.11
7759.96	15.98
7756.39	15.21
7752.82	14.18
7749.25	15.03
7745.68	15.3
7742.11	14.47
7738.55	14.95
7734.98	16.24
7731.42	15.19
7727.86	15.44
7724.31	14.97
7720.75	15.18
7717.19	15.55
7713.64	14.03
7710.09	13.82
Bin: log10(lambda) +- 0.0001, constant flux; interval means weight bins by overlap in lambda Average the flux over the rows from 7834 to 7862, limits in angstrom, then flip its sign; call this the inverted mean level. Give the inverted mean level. -14.6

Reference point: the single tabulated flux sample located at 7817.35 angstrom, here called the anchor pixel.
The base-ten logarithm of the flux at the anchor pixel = 1.21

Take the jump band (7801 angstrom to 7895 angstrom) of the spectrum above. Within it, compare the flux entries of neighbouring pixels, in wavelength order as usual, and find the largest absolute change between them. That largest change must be 1.8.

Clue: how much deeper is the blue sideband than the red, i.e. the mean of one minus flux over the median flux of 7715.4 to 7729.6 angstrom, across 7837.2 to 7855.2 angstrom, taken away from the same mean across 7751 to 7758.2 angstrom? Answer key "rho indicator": -0.015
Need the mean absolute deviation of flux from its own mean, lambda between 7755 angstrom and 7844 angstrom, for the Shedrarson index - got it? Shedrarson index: 0.592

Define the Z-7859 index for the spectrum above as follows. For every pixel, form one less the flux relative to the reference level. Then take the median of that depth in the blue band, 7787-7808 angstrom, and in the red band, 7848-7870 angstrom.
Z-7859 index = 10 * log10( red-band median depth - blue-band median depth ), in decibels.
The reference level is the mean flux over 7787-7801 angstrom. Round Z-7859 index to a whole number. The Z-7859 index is -19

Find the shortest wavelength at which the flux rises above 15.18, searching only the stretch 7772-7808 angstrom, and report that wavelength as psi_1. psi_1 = 7774.27 angstrom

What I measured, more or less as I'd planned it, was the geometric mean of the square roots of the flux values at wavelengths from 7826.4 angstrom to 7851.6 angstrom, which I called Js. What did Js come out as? 3.85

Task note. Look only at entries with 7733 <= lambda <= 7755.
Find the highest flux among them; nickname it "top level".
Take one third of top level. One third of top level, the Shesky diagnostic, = 5.41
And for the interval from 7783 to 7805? 5.30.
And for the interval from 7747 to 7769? 5.37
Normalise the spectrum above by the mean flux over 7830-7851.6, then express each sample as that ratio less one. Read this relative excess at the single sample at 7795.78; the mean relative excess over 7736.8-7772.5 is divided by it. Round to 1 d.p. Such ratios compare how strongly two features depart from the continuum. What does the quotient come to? 0.6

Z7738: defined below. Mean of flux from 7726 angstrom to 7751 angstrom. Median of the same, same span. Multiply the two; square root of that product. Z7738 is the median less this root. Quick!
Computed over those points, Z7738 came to -0.02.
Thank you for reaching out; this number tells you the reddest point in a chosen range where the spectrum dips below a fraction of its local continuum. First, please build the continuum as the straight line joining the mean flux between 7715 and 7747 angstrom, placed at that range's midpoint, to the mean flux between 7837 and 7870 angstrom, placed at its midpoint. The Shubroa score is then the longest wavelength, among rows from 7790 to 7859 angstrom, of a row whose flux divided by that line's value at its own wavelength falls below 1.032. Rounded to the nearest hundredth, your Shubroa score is 7857.05 angstrom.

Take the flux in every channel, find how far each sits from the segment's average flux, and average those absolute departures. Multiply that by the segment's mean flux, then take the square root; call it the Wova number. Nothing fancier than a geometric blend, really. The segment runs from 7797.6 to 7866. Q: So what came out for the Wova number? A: 2.79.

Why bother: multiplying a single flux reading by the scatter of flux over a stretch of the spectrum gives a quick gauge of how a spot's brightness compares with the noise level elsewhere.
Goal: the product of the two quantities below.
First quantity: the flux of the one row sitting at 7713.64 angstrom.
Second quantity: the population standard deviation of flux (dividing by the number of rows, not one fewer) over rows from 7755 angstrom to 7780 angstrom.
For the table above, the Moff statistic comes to 6.1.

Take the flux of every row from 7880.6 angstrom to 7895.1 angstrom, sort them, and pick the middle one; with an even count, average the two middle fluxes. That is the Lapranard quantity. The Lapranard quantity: 15.2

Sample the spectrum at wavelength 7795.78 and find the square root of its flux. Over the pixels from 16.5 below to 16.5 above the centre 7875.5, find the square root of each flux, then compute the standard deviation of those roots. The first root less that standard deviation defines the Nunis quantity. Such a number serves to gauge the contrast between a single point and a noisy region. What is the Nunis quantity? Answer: 3.84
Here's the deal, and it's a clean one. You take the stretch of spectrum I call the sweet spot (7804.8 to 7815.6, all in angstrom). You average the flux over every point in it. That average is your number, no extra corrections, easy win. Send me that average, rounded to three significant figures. 15.7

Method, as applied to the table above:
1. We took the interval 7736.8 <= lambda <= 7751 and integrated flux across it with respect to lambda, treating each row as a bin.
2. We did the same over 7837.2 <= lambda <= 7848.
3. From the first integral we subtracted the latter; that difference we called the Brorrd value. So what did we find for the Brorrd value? 57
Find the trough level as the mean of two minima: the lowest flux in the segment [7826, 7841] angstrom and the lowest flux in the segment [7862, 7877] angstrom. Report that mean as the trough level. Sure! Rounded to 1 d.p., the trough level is 13.7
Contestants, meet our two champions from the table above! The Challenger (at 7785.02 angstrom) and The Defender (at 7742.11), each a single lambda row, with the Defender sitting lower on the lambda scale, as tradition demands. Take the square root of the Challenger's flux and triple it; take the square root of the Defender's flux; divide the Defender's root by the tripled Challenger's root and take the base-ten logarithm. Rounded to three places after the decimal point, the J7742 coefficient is -0.497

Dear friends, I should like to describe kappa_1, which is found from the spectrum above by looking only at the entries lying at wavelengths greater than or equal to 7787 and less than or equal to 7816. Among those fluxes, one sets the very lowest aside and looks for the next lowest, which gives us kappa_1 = 14.92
